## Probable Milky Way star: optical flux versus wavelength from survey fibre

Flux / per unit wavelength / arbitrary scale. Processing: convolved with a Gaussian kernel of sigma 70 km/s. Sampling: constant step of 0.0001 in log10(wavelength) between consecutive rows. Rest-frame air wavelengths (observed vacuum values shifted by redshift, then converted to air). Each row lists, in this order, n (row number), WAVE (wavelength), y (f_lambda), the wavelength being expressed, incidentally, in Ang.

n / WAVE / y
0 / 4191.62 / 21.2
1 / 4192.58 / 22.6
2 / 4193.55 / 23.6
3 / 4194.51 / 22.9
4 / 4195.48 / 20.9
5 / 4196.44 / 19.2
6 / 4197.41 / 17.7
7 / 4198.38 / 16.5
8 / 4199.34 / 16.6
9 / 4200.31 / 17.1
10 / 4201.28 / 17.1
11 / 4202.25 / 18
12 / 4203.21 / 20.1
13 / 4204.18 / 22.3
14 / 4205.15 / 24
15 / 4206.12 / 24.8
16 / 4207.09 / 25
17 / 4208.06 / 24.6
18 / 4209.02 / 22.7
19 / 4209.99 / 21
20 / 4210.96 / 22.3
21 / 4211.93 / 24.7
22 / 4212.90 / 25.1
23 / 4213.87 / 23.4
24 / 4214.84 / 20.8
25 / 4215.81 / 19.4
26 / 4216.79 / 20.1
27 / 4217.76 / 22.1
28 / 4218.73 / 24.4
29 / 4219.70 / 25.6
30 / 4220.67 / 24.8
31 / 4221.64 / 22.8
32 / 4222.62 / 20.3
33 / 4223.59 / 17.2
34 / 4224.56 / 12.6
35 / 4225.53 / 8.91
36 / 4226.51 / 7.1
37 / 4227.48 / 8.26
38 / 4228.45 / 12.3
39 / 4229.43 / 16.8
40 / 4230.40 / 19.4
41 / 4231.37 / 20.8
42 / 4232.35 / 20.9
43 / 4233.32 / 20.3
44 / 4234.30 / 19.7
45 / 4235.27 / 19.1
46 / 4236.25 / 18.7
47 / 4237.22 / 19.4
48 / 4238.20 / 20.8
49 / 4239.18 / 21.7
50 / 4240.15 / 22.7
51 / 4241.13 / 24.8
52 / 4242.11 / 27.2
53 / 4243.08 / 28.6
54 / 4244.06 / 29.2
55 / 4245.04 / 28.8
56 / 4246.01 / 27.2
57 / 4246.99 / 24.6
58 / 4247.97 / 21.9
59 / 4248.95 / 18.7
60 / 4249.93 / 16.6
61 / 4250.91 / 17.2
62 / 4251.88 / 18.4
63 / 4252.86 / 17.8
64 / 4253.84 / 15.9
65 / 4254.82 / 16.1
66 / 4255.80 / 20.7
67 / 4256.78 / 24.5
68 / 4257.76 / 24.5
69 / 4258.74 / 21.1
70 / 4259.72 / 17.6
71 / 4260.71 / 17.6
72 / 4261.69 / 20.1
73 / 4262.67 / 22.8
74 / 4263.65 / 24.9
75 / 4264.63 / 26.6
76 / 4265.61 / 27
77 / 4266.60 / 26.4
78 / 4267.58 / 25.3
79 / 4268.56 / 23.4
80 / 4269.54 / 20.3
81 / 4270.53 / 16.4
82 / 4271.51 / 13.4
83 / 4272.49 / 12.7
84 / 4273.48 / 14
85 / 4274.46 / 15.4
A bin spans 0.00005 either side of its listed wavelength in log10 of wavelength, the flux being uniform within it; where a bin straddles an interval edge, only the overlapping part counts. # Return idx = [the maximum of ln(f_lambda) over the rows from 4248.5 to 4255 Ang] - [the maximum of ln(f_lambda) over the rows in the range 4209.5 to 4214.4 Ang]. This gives -0.29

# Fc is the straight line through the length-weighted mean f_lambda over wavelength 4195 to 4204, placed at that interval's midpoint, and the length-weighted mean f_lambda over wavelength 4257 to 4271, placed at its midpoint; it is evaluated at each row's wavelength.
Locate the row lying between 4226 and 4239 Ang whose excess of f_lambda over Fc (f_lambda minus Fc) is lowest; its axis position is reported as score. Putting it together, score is 4226.51 Ang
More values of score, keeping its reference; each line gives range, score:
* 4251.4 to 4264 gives 4253.84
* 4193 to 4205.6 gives 4198.38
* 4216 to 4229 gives 4226.51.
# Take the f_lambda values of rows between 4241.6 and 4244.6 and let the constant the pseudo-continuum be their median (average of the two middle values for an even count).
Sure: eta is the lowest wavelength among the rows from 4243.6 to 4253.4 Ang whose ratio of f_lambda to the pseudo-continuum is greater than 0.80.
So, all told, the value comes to 4244.06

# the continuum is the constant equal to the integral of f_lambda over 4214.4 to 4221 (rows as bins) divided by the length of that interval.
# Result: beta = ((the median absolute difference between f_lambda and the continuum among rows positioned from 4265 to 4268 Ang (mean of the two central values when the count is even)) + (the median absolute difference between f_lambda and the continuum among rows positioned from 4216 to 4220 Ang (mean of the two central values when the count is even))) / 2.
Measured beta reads 3.1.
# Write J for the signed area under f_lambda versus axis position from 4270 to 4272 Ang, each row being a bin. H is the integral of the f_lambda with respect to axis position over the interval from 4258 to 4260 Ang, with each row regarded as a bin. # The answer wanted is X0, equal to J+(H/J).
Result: 31.3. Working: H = 40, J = 30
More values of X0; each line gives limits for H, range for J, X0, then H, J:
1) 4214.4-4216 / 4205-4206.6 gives 40.0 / 32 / 39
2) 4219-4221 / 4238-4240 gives 44.3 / 50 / 43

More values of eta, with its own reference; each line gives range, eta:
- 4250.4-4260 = 4256.78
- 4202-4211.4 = 4205.15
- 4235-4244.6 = 4241.13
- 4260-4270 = 4263.65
